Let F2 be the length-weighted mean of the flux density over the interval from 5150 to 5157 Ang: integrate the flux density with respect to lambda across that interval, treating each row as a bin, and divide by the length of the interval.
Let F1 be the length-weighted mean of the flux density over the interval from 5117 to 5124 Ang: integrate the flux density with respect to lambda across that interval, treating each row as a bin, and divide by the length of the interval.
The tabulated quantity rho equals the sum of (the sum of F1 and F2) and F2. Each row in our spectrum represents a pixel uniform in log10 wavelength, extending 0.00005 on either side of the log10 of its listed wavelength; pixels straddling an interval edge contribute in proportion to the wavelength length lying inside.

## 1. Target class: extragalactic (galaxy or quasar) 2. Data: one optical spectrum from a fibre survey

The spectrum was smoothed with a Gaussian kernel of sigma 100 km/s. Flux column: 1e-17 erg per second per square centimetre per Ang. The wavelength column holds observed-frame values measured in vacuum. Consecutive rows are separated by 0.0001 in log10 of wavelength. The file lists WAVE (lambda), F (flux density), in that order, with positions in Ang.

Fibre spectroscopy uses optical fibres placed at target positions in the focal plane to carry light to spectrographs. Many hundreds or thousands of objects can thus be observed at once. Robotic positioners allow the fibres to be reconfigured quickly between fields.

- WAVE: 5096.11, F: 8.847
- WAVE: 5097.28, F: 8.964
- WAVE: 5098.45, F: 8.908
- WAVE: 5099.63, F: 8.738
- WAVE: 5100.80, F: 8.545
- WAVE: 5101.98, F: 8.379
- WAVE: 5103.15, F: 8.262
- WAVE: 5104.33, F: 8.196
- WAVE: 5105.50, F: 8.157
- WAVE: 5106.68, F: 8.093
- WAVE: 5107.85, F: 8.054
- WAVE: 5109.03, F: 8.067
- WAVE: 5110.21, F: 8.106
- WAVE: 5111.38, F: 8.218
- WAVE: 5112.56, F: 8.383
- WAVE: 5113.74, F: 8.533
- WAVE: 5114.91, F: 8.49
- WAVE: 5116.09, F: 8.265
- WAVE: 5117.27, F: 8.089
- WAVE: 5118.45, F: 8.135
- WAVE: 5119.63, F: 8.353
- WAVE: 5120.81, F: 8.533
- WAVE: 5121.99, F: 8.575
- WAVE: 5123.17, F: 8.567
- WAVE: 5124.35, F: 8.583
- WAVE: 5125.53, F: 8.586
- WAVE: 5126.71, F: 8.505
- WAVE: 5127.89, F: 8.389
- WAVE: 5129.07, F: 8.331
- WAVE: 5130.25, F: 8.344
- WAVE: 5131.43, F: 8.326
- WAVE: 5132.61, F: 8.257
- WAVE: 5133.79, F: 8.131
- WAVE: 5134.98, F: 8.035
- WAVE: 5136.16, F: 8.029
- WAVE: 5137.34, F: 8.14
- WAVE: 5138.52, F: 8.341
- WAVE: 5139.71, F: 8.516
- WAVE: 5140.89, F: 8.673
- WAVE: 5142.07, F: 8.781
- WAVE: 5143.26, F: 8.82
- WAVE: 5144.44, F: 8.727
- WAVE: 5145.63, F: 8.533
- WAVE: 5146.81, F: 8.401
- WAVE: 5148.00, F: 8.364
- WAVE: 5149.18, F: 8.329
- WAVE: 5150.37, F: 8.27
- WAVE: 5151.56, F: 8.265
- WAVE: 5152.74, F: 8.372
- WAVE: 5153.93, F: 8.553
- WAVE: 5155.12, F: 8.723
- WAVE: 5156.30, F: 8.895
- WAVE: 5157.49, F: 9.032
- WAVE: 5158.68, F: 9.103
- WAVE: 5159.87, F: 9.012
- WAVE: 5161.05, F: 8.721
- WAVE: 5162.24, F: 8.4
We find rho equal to 25.4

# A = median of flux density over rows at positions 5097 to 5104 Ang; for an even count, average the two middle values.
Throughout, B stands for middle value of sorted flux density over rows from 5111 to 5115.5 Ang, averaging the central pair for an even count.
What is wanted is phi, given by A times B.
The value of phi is 72.9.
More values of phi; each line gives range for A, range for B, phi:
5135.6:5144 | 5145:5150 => 71.4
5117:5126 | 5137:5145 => 74.2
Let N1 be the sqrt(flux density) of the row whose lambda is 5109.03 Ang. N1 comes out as 2.84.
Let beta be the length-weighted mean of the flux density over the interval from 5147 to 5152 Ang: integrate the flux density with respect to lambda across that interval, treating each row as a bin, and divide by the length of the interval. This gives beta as 8.30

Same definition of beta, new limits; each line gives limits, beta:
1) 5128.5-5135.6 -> 8.24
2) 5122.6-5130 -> 8.49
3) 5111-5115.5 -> 8.42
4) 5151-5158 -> 8.64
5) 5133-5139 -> 8.14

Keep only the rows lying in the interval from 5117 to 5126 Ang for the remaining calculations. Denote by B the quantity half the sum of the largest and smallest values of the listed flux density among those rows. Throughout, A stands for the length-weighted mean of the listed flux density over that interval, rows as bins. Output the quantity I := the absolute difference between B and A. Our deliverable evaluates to 0.095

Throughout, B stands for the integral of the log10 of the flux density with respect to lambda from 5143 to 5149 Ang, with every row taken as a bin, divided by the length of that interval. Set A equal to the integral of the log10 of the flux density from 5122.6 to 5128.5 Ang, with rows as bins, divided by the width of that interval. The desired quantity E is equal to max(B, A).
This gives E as 0.932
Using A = 0.931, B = 0.932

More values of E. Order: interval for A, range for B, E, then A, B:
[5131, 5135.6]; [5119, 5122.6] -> 0.928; 0.912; 0.928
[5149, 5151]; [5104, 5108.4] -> 0.915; 0.915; 0.911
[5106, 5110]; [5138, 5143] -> 0.933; 0.906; 0.933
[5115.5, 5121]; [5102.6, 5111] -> 0.916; 0.916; 0.911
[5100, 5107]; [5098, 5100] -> 0.943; 0.919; 0.943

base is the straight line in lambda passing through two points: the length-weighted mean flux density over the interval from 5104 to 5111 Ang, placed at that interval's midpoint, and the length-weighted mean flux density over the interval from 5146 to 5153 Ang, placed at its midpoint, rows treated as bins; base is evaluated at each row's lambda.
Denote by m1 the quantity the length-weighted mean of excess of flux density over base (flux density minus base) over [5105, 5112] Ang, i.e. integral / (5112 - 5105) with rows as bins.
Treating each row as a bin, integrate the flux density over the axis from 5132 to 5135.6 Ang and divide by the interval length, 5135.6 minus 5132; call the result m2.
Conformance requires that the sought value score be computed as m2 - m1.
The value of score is 8.15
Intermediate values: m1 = -0.01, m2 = 8.14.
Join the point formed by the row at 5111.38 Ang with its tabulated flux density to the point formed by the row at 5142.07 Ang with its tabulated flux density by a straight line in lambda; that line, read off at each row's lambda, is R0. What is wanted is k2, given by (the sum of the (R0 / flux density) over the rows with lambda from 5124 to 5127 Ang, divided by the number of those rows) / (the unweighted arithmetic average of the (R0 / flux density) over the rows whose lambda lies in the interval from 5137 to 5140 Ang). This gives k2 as 0.95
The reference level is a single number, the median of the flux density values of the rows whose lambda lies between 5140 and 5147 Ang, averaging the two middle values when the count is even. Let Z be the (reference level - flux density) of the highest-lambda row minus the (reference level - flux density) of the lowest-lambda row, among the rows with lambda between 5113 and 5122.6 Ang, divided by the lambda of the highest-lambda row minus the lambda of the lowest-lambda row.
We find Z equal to -0.01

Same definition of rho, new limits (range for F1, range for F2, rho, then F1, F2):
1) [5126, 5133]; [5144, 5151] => 25.2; 8.37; 8.42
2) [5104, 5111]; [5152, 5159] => 25.6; 8.12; 8.76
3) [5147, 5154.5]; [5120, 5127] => 25.5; 8.36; 8.55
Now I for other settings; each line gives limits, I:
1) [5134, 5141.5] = 0.067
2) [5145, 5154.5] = 0.027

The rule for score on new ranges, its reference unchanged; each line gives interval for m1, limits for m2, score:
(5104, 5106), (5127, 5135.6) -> 8.20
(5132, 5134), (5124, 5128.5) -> 8.56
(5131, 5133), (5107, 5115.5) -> 8.22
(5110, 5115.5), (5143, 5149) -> 8.33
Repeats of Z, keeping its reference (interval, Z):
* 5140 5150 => 0.04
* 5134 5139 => -0.09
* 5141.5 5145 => 0.02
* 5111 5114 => -0.13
